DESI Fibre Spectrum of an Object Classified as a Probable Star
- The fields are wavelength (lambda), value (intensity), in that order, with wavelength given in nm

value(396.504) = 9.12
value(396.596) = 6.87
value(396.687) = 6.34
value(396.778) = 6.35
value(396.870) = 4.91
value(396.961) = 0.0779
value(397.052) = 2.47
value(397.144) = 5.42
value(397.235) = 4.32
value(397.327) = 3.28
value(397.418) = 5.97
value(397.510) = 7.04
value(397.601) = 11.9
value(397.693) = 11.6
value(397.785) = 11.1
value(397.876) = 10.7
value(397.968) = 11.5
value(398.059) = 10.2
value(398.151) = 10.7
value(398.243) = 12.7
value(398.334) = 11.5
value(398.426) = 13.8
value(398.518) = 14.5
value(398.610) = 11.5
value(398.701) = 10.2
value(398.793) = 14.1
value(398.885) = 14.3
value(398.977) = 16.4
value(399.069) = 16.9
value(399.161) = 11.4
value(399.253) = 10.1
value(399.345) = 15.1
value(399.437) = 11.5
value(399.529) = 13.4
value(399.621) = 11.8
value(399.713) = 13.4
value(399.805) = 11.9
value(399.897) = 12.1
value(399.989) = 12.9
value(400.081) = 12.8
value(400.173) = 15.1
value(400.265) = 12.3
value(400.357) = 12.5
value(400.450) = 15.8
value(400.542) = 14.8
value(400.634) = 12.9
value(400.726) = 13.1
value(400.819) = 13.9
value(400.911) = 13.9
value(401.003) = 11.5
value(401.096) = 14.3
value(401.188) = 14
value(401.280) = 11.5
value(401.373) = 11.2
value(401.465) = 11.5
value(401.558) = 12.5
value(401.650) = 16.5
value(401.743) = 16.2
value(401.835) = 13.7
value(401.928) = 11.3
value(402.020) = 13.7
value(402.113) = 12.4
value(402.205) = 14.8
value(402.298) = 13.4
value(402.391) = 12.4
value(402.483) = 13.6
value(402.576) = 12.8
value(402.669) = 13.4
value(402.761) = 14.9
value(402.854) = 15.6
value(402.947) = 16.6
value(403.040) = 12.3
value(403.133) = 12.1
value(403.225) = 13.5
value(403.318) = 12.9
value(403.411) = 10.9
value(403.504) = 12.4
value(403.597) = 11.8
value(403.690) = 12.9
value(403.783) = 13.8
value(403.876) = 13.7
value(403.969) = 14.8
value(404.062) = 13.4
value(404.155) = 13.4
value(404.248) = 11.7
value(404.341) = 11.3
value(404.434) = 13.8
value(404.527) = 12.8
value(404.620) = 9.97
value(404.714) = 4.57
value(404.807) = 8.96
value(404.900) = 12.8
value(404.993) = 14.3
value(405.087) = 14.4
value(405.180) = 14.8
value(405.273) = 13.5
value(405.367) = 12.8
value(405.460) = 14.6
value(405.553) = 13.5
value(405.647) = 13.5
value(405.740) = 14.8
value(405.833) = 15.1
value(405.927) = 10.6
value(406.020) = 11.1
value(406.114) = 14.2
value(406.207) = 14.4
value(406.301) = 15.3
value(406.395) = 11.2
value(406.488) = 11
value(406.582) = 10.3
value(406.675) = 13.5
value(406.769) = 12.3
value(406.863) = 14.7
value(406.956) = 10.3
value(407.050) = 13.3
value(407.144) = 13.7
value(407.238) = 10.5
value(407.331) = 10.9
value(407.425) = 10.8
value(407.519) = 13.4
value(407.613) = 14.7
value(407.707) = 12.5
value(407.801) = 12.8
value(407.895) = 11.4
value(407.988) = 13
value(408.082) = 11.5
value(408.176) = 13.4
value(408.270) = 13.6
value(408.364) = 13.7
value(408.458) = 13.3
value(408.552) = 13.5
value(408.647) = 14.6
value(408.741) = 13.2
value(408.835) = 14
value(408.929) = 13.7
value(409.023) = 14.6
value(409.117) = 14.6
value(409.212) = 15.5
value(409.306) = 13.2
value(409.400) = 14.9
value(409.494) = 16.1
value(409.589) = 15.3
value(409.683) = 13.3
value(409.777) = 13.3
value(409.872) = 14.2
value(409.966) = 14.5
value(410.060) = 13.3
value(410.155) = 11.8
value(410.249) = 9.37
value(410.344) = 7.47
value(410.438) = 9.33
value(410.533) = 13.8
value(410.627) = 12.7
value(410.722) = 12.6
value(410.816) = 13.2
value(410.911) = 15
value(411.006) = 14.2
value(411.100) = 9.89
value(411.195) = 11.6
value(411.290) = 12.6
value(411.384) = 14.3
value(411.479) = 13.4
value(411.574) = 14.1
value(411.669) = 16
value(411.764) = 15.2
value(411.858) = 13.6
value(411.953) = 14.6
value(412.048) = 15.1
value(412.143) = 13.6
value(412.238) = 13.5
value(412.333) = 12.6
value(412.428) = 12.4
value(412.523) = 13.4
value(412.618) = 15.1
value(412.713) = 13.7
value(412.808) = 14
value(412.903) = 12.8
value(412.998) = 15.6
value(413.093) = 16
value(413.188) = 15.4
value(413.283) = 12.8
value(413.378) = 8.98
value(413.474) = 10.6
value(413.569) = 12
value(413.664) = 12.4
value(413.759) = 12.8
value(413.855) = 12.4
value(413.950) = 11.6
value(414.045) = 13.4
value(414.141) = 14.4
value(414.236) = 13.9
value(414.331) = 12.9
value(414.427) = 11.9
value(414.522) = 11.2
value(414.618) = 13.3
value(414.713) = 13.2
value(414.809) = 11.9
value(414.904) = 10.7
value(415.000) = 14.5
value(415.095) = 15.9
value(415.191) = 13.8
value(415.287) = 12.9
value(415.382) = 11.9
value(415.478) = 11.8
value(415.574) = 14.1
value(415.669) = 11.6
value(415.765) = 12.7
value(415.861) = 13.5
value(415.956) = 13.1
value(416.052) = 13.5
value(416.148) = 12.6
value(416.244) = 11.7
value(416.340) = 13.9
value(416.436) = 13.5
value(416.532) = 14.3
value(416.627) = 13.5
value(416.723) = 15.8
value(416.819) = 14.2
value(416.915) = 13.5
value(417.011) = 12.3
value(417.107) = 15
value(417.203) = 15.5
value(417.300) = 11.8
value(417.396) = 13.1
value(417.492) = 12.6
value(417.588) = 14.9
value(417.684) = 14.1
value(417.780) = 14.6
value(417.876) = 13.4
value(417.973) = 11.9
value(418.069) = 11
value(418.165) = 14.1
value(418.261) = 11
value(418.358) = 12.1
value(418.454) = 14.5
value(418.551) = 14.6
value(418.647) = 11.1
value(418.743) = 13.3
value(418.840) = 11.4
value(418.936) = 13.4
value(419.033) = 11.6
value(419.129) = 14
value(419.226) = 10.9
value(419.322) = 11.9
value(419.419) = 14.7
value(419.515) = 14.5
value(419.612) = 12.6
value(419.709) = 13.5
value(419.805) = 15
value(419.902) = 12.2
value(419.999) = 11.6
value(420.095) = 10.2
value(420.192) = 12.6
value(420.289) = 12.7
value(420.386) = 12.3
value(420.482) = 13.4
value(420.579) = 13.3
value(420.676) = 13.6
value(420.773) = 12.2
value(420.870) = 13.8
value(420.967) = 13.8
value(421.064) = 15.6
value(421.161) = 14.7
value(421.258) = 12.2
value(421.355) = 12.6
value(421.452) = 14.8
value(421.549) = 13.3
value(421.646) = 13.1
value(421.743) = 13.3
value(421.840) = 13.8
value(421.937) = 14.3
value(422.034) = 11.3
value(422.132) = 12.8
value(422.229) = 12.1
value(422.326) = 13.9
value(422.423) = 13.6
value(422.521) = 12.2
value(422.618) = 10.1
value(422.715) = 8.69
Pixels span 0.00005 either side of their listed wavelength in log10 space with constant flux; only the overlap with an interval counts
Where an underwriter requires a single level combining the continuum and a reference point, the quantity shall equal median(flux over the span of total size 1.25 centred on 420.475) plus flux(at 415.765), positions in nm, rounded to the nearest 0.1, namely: 25.4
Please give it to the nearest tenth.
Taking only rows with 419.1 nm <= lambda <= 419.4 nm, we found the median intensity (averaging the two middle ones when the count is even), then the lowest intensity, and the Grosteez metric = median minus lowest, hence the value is 1.0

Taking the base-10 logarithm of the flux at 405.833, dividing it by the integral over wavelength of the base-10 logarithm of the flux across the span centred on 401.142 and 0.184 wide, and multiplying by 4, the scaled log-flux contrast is 22.2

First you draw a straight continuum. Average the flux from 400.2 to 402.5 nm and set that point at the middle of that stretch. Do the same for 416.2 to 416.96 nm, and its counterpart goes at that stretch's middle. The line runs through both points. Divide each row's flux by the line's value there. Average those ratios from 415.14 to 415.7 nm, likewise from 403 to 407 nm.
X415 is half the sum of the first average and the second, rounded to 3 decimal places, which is 0.931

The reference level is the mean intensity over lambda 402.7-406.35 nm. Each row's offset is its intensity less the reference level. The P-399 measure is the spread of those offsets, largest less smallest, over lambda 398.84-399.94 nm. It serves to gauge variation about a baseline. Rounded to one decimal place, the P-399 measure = 6.8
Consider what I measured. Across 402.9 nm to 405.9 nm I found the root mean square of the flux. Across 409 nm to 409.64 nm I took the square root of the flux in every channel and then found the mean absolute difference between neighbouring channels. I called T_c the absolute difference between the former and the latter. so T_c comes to 12.9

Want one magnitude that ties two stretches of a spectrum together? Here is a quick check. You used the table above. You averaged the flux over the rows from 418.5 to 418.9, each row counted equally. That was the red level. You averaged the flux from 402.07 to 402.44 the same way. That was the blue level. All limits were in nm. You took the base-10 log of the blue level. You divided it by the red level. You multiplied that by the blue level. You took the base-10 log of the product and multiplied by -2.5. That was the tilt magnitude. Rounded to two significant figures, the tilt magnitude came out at -0.18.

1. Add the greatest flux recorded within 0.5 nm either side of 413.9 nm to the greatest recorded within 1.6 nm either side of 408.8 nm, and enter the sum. 30.5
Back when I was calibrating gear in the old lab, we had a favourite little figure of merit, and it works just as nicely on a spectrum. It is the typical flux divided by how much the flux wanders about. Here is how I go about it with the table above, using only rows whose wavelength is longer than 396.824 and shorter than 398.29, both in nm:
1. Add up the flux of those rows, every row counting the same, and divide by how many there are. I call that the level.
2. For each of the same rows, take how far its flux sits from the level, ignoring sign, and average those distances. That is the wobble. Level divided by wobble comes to 2.2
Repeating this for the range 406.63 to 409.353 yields 12.6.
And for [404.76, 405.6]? 11.2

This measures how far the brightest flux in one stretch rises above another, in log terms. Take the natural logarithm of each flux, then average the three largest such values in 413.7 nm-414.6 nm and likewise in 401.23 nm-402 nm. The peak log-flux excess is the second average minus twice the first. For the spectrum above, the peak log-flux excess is -2.53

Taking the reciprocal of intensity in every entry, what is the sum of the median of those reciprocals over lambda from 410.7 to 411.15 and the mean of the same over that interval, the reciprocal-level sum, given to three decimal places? 0.154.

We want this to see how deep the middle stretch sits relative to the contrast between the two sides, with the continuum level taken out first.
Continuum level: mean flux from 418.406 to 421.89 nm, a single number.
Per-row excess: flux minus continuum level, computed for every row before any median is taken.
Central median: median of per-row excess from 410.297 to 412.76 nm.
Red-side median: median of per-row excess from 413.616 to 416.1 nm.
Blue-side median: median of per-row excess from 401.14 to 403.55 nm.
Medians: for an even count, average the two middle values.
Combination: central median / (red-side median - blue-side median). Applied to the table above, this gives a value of -1.7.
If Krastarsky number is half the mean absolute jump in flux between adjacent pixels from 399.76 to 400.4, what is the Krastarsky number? 0.53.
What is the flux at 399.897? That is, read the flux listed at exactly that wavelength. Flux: 12.1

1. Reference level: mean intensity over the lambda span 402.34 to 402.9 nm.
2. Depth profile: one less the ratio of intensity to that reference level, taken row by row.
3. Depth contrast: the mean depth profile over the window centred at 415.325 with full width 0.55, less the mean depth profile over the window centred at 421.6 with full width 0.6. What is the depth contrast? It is 0.01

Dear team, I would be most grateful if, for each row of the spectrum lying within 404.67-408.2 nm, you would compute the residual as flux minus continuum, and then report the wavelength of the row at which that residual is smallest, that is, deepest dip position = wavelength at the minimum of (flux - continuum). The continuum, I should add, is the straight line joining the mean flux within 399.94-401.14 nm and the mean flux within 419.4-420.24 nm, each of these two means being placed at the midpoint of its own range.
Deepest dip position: 404.714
